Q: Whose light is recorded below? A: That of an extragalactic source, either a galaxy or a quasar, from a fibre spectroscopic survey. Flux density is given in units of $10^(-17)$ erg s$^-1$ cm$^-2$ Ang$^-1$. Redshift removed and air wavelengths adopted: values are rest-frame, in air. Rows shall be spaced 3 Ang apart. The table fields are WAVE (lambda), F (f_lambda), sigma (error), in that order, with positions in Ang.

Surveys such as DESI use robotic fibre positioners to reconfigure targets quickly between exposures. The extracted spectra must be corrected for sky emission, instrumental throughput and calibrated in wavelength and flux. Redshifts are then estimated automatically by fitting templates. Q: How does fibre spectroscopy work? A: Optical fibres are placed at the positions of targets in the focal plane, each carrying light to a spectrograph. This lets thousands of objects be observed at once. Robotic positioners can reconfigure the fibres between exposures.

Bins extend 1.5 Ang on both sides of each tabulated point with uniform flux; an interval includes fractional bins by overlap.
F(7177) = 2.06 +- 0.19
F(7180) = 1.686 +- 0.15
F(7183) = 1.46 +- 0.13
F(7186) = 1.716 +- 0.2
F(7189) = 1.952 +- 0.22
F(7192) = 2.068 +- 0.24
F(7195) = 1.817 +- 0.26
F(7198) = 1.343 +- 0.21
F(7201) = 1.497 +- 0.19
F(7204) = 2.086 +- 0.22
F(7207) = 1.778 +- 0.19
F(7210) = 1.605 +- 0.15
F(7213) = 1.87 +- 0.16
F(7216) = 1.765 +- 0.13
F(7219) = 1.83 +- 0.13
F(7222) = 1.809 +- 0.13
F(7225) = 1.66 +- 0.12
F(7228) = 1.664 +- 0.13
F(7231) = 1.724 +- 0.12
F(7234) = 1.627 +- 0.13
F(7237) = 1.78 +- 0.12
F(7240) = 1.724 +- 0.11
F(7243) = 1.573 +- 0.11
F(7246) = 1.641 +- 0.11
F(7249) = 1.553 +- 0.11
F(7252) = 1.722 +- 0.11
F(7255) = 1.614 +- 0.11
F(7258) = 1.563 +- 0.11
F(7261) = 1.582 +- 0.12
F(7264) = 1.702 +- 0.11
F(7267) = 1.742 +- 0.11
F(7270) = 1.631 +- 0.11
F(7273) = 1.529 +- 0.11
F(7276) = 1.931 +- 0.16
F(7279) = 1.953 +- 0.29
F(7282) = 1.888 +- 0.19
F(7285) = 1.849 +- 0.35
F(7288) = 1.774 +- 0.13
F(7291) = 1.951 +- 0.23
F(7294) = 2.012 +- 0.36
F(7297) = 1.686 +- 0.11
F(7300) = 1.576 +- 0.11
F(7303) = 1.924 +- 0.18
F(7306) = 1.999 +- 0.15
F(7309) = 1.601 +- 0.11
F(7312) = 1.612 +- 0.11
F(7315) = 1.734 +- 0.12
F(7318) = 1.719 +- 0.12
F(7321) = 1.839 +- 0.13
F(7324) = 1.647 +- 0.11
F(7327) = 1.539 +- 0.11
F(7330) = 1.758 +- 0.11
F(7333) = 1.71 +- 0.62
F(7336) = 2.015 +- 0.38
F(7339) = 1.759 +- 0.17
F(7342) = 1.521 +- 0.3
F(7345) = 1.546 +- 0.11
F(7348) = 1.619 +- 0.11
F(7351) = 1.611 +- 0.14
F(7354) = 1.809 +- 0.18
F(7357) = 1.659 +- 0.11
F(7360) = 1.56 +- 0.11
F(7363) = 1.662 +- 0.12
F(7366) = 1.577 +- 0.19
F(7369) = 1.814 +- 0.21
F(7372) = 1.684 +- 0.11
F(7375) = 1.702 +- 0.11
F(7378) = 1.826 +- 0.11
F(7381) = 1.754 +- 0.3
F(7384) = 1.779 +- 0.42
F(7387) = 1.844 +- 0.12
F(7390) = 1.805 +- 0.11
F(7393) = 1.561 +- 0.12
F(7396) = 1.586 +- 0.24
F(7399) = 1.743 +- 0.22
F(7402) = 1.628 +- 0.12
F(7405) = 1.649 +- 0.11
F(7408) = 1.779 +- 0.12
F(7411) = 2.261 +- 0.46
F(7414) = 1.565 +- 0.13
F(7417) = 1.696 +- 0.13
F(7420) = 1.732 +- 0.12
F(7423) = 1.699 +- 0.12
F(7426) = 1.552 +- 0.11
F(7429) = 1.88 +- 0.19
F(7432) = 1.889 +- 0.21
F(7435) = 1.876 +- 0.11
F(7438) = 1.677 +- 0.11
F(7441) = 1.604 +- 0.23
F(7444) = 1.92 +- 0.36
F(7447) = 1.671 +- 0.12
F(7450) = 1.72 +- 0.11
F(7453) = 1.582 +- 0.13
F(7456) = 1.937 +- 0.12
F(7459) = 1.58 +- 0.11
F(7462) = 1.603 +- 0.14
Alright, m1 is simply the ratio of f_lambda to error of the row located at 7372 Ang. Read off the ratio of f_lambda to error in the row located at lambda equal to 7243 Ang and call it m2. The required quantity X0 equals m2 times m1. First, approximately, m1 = 15.3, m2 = 14.3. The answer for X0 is 219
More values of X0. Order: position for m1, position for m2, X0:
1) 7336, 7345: 75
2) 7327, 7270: 207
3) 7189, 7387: 136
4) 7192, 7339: 89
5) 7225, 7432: 124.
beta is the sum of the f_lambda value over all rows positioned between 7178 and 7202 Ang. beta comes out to 13.5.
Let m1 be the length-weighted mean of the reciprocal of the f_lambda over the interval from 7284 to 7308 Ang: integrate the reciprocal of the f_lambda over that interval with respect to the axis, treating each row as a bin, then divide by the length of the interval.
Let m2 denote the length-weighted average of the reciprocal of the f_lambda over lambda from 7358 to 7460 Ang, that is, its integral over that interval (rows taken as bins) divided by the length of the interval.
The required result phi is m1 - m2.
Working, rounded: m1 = 0.547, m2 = 0.582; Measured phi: -0.03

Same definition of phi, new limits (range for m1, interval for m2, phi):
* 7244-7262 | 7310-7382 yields 0.03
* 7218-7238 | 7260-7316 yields 0.01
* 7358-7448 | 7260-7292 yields 0.01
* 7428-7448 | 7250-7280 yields -0.03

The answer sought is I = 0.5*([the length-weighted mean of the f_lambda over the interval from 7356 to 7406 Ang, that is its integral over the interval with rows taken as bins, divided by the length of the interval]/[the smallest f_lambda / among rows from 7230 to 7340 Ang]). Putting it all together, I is 0.555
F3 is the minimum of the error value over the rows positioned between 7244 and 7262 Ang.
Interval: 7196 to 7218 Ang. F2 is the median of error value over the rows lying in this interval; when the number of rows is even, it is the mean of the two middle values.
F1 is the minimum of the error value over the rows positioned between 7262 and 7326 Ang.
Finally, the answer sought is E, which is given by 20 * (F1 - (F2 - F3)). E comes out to 0.60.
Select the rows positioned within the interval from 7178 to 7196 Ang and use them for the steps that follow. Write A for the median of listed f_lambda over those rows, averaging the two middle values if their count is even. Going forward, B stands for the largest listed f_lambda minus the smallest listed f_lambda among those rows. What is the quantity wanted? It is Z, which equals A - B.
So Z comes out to 1.16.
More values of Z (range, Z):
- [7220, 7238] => 1.51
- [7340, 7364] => 1.33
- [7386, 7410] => 1.41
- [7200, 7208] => 1.19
